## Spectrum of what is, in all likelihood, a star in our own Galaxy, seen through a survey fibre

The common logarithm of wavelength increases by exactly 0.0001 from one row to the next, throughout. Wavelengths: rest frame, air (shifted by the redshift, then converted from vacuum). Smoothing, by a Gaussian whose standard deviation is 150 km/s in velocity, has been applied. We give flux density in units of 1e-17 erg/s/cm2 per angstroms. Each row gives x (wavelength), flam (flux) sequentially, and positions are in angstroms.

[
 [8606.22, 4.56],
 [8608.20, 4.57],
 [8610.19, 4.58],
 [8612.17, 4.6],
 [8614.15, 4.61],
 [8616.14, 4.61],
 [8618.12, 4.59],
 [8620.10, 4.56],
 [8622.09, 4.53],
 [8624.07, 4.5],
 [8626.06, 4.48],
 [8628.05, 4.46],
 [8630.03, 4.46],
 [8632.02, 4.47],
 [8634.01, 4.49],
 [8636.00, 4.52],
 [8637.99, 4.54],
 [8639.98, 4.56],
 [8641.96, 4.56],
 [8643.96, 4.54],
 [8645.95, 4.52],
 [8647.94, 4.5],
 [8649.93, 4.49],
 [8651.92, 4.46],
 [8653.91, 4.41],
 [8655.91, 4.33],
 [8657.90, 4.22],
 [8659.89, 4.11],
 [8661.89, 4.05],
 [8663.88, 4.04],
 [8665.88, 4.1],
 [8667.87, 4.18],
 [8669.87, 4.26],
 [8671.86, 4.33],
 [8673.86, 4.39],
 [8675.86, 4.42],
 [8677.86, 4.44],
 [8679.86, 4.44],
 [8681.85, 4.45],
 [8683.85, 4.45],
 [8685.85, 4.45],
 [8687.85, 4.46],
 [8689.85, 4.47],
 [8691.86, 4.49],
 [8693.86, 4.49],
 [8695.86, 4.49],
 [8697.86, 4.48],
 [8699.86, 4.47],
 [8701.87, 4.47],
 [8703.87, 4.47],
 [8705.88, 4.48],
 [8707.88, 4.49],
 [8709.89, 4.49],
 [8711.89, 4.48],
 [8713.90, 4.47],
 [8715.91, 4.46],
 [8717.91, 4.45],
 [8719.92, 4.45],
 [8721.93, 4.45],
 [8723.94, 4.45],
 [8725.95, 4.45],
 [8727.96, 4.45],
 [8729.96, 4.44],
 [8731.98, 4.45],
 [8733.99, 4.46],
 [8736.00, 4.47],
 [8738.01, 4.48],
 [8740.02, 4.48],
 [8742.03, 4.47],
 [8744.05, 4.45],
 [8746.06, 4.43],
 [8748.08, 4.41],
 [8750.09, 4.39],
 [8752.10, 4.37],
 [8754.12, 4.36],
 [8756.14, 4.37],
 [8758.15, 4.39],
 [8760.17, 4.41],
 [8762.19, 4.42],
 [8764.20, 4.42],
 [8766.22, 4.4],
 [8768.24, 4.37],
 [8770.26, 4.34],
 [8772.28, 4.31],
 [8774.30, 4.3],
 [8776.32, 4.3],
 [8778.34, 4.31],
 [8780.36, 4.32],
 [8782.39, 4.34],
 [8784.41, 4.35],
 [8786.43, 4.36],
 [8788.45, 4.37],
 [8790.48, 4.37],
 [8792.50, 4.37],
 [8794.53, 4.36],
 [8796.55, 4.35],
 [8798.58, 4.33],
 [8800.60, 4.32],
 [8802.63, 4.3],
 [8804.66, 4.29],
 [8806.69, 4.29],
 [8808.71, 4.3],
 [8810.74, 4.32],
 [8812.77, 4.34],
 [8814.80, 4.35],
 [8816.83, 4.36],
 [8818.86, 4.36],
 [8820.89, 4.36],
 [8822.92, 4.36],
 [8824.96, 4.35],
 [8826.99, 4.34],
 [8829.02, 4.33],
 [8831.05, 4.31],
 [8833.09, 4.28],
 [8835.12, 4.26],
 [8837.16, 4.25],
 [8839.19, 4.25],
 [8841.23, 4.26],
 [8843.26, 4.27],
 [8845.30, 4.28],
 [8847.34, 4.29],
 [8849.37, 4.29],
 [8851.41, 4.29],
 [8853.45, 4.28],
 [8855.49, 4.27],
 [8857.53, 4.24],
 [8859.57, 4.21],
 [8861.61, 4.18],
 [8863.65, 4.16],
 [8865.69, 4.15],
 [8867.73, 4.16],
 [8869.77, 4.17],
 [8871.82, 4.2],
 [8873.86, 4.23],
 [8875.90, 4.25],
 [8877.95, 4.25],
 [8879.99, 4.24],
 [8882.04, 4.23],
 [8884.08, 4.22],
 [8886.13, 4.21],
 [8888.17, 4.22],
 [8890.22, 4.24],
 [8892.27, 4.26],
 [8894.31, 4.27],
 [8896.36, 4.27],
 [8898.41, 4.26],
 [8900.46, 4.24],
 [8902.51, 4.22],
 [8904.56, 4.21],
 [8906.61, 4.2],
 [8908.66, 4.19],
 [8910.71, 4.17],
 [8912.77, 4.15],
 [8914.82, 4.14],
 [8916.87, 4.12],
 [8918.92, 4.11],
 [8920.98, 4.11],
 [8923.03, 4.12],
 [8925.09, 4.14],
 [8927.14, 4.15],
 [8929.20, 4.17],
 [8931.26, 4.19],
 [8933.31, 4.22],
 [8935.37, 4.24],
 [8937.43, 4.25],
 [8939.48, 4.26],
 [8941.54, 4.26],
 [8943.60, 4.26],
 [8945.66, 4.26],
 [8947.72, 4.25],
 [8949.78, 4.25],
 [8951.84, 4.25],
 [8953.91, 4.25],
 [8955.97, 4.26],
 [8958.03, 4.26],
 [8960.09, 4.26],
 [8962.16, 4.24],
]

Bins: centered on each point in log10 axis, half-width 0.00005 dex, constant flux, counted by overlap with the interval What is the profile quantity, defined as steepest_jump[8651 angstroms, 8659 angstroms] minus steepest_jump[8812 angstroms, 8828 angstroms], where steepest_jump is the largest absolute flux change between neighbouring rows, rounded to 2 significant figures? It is 0.10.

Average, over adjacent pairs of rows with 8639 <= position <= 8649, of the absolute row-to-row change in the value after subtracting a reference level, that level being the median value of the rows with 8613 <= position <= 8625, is 0.0150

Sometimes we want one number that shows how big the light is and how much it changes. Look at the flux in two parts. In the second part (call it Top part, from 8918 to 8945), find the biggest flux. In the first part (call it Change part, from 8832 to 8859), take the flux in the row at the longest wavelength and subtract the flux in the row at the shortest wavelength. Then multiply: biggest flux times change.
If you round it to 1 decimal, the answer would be -0.2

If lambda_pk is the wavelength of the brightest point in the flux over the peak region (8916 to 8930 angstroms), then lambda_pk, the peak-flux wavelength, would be 8929.20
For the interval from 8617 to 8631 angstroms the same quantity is 8618.12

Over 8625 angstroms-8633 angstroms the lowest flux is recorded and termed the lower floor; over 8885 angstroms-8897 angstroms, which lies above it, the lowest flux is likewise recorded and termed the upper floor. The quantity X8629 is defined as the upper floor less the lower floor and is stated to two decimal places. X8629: -0.25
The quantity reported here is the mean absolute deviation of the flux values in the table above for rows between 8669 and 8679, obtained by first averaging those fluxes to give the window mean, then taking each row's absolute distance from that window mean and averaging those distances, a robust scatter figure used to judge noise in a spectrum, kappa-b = 0.058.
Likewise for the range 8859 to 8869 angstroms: 0.018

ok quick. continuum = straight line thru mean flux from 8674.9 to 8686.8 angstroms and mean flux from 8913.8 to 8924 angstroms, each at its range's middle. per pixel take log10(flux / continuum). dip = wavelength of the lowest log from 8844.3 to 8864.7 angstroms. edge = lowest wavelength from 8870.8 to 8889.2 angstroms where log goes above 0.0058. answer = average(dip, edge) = 8869.8 angstroms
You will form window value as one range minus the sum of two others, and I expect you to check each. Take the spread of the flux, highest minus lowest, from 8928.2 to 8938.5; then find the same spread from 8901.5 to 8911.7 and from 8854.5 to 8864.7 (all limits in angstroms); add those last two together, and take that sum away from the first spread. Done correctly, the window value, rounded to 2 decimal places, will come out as -0.08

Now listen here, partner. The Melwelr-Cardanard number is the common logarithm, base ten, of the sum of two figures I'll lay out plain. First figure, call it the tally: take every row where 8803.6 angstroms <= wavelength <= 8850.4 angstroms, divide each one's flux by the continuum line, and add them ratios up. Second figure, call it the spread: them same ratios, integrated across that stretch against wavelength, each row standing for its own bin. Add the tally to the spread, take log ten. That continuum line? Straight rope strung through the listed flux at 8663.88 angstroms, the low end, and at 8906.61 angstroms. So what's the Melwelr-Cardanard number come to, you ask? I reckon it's 1.86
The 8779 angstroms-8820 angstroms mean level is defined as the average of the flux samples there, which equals 4.34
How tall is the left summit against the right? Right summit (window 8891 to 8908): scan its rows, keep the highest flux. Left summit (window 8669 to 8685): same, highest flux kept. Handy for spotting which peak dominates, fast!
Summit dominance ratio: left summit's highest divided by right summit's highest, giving 1.04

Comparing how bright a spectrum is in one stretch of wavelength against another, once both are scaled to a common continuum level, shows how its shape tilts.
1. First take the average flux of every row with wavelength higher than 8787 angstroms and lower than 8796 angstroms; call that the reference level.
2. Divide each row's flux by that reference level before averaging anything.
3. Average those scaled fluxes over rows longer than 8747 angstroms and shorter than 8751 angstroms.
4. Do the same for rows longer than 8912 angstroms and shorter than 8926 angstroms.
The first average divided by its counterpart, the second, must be 1.07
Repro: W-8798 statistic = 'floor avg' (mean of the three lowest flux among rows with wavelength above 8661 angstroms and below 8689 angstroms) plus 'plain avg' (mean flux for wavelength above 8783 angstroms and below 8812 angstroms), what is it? 8.40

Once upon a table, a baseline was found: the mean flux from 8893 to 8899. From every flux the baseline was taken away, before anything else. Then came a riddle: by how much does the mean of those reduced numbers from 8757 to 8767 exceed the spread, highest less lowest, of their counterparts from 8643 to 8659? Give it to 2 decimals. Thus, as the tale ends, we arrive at -0.18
